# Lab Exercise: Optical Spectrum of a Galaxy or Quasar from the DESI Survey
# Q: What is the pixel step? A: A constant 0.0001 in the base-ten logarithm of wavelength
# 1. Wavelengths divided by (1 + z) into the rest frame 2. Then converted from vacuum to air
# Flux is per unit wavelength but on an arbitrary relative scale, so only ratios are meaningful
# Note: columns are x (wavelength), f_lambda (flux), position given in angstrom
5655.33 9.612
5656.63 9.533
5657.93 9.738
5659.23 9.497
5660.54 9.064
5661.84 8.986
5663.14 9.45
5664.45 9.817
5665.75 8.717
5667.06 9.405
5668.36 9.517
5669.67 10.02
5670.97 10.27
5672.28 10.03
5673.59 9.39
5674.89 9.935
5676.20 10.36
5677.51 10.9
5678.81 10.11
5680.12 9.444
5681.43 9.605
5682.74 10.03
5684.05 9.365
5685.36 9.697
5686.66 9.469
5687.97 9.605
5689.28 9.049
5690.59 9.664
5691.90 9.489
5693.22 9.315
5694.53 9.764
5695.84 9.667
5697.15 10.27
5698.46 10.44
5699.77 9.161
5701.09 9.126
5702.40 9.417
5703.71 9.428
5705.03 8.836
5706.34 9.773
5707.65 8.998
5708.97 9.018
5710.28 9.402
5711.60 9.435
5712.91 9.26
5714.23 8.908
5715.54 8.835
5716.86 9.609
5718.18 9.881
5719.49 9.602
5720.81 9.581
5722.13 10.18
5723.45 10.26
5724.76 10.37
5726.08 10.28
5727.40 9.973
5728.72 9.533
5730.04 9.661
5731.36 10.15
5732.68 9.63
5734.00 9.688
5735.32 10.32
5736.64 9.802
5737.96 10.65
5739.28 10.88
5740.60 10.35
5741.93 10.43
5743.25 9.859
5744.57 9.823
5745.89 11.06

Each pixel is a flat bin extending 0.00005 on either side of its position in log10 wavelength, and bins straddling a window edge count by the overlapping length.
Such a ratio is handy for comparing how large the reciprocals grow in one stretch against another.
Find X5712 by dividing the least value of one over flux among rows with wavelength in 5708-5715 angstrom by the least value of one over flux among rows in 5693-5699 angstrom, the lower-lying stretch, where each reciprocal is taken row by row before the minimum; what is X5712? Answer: 1.11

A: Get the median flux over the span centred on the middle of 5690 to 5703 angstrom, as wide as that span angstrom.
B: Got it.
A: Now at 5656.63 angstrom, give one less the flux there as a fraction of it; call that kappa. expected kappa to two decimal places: 0.00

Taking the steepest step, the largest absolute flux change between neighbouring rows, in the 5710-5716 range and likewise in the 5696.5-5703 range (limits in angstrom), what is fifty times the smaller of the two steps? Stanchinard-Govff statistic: 17.6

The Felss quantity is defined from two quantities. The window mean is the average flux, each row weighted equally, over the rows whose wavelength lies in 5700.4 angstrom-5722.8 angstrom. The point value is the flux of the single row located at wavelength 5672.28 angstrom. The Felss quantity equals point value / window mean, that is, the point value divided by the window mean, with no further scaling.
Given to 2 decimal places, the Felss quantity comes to 1.07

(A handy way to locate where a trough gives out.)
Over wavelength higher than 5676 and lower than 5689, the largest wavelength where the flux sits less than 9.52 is 5686.66 angstrom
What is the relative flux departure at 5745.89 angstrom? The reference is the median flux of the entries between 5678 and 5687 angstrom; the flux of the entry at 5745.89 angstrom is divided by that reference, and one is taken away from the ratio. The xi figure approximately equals 0.15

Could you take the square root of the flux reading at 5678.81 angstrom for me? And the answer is 3.18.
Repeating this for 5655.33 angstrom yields 3.10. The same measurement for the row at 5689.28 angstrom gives 3.01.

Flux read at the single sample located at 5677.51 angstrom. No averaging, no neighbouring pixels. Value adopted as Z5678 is 10.9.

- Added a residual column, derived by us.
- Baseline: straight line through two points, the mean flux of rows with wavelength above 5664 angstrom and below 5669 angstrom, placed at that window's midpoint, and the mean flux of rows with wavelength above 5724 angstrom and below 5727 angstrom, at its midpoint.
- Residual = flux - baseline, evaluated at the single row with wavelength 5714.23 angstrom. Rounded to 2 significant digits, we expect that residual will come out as -1.2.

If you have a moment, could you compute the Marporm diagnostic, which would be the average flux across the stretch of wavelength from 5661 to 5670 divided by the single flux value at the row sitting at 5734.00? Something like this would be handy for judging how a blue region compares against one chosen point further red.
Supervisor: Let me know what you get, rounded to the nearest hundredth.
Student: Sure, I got 0.97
